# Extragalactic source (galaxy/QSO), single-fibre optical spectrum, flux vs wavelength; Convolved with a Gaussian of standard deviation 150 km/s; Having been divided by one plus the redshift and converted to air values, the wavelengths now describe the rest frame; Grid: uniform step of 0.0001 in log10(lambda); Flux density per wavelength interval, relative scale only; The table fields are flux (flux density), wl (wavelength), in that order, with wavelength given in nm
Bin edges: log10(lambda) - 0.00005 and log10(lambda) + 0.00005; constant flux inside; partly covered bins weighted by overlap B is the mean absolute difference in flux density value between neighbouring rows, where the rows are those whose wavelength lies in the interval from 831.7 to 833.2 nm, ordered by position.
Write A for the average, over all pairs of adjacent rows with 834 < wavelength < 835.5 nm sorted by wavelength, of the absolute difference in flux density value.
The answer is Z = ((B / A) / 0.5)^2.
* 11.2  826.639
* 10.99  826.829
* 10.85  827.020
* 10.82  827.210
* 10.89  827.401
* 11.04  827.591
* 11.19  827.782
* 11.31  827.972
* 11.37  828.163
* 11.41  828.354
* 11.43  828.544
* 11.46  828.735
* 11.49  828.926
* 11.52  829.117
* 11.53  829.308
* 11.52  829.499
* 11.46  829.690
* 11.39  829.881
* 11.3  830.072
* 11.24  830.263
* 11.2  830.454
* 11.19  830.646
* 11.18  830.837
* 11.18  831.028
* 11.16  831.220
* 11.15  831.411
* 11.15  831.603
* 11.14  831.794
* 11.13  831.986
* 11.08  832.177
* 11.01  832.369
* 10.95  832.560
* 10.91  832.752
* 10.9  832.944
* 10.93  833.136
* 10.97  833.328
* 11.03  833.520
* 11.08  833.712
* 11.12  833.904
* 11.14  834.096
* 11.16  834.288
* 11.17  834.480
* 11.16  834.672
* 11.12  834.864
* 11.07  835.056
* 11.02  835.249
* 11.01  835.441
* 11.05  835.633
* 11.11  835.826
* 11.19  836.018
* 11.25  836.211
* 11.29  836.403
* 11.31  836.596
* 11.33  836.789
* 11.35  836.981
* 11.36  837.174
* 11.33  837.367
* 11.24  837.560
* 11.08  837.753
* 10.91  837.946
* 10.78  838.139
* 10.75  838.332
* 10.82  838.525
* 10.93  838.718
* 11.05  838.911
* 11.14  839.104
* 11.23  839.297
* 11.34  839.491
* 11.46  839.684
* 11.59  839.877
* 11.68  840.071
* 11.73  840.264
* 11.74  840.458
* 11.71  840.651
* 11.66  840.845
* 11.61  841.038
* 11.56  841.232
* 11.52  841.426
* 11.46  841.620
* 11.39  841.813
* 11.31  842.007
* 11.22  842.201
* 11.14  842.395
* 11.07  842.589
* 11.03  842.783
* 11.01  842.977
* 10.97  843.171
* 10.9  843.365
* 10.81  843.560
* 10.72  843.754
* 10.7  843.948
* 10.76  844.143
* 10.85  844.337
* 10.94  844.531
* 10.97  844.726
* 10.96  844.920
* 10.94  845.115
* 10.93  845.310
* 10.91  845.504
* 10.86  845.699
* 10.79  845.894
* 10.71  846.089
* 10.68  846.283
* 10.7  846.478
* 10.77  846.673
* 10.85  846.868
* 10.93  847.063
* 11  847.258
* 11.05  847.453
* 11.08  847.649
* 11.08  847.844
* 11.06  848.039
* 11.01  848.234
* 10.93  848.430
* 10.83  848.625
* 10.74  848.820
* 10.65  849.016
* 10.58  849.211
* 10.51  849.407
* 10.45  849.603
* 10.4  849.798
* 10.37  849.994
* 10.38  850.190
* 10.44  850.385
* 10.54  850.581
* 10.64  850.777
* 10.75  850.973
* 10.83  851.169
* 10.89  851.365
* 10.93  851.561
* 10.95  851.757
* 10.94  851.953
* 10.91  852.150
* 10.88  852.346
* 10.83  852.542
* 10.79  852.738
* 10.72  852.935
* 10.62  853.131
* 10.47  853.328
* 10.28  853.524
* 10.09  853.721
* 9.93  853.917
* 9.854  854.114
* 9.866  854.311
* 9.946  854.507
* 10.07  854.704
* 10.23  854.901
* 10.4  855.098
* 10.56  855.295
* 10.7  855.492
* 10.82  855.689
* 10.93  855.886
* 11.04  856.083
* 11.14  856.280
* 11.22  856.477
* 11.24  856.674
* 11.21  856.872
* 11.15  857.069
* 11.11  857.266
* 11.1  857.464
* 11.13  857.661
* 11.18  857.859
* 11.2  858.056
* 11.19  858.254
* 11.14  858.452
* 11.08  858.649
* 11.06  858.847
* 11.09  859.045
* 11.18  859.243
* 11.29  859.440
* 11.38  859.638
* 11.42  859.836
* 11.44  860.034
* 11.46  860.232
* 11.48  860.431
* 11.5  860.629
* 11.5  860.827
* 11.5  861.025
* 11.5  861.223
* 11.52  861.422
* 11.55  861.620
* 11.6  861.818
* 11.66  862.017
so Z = 8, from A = 0.027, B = 0.04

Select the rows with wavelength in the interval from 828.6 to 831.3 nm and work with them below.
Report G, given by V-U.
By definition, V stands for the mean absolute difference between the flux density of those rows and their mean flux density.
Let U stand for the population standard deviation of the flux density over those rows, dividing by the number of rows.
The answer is -0.007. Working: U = 0.14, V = 0.14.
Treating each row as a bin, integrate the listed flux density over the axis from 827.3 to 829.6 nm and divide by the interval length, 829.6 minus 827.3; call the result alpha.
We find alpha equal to 11.3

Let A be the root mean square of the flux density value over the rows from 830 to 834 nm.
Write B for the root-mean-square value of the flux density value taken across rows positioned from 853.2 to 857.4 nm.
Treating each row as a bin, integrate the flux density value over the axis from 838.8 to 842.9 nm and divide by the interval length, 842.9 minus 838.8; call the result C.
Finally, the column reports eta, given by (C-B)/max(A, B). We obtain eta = 0.07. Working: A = 11.1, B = 10.6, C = 11.41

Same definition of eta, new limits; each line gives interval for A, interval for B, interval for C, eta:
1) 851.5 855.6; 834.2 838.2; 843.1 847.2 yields -0.03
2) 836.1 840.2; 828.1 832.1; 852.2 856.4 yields -0.07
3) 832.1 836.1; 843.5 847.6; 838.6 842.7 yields 0.05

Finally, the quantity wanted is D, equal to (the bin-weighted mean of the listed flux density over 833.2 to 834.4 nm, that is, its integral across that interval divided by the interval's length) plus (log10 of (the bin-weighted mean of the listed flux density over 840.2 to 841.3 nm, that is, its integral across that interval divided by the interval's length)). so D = 12.1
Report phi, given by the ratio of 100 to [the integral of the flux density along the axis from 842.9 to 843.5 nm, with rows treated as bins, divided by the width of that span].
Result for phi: 9.14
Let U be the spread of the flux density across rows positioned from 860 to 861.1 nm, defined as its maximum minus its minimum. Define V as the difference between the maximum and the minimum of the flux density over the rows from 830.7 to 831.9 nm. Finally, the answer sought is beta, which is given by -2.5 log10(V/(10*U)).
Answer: 2.9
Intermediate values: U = 0.1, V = 0.04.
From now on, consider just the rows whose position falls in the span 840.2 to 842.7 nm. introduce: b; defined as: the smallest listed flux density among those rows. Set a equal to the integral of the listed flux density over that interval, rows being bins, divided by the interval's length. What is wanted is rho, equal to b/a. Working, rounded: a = 11.5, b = 11.07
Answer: 0.966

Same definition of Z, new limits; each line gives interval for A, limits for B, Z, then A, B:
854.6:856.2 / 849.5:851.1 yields 1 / 0.139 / 0.07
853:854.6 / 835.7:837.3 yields 0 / 0.123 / 0.04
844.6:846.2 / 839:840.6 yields 21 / 0.037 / 0.09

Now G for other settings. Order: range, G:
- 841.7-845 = -0.041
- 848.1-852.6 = -0.020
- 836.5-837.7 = -0.009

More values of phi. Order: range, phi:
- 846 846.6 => 9.34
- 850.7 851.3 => 9.30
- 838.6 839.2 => 9.06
